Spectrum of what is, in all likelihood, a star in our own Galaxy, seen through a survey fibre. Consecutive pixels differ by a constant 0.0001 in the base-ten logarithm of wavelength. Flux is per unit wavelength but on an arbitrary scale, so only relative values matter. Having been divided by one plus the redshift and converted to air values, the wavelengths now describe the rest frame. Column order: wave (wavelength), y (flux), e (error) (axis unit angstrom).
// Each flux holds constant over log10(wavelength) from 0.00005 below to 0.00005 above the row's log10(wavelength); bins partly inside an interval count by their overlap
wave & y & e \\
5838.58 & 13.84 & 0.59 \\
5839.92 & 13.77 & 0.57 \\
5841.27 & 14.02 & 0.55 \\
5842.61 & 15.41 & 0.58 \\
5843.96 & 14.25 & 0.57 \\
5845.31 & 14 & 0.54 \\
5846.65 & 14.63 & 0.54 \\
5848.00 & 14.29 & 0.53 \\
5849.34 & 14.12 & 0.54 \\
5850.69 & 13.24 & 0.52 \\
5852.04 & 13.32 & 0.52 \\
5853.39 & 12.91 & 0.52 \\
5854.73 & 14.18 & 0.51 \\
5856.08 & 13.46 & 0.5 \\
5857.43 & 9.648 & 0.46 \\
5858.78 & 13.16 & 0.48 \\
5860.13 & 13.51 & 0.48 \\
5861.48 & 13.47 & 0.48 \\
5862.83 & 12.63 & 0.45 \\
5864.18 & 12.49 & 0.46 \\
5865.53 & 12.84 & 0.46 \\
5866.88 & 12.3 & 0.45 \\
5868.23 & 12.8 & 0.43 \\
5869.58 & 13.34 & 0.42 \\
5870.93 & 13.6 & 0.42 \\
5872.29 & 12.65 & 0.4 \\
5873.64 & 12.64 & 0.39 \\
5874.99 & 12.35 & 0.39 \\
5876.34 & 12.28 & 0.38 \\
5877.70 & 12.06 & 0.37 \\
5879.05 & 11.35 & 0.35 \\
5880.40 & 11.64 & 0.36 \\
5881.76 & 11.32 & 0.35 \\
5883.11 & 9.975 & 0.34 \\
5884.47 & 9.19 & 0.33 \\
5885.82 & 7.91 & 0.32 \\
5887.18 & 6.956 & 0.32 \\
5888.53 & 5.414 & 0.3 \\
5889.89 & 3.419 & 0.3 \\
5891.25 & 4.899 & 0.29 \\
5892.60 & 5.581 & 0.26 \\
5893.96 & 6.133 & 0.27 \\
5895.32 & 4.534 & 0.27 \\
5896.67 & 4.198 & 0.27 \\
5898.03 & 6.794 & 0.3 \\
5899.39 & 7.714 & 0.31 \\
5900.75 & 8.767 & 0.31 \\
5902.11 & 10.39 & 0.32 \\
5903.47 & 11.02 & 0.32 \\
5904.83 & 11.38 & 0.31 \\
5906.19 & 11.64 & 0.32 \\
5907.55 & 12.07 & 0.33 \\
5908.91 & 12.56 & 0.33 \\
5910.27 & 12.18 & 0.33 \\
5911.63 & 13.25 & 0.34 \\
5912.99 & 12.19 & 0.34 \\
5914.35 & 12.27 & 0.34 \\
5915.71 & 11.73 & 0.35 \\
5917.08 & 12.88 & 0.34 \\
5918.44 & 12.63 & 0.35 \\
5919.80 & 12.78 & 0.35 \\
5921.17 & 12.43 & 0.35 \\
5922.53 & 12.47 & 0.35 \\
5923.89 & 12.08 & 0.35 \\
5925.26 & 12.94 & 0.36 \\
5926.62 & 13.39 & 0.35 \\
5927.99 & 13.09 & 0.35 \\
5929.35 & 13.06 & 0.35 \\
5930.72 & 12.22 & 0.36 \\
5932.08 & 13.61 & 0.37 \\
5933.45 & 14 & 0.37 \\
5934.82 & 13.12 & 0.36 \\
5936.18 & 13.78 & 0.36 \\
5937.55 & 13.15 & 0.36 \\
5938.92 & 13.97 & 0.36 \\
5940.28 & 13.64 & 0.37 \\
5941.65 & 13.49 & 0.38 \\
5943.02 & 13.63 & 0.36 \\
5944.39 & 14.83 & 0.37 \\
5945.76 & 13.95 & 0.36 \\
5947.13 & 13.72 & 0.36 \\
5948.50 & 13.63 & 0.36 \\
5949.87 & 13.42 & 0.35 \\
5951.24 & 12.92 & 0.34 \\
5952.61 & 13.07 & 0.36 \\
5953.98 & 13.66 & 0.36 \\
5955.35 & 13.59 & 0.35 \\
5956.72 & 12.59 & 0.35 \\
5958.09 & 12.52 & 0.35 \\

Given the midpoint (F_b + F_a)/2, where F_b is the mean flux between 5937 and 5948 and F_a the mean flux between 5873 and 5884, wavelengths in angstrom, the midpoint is 12.7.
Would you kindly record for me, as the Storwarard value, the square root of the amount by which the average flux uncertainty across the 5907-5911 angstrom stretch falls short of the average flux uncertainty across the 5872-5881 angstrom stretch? 0.22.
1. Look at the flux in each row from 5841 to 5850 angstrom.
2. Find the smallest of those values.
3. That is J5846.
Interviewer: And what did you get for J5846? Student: 14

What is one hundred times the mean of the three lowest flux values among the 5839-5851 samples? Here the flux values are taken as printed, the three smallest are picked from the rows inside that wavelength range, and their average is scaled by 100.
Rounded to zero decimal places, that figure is 1367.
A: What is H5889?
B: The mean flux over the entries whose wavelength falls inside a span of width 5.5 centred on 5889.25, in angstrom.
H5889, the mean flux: 5.2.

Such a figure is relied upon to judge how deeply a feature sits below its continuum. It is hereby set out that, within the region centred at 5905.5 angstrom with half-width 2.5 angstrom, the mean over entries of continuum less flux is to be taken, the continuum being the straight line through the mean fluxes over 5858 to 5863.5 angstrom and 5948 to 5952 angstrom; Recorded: 2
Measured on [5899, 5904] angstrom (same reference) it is 4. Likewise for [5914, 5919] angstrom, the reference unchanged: 1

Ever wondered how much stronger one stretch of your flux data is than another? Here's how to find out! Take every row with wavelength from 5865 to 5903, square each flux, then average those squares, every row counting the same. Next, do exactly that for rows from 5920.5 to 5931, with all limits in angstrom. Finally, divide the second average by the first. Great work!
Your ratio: 1.6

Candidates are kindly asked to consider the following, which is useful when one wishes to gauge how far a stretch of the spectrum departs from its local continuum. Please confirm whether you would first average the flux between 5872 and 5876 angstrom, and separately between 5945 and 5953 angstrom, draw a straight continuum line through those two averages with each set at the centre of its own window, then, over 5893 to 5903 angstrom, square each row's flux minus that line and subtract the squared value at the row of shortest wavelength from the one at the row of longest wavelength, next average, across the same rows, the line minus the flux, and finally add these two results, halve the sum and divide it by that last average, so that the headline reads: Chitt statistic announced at -2.7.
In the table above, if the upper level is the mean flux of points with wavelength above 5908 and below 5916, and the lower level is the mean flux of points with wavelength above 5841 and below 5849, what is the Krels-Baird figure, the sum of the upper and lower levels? 26.8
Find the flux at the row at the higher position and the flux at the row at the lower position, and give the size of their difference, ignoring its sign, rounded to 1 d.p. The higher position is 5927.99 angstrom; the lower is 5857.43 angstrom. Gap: 3.4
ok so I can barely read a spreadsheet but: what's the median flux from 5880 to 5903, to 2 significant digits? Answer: 7.0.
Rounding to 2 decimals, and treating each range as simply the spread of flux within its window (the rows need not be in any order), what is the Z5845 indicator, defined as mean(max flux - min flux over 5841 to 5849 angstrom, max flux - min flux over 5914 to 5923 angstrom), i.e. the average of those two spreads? 1.28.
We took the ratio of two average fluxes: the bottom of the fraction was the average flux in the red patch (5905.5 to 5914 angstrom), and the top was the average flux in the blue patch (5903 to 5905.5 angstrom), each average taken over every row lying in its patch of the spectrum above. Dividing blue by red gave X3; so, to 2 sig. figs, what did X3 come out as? 0.91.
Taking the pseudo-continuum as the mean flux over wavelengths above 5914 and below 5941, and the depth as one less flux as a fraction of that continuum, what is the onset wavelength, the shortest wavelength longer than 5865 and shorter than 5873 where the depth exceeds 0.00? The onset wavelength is 5865.53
